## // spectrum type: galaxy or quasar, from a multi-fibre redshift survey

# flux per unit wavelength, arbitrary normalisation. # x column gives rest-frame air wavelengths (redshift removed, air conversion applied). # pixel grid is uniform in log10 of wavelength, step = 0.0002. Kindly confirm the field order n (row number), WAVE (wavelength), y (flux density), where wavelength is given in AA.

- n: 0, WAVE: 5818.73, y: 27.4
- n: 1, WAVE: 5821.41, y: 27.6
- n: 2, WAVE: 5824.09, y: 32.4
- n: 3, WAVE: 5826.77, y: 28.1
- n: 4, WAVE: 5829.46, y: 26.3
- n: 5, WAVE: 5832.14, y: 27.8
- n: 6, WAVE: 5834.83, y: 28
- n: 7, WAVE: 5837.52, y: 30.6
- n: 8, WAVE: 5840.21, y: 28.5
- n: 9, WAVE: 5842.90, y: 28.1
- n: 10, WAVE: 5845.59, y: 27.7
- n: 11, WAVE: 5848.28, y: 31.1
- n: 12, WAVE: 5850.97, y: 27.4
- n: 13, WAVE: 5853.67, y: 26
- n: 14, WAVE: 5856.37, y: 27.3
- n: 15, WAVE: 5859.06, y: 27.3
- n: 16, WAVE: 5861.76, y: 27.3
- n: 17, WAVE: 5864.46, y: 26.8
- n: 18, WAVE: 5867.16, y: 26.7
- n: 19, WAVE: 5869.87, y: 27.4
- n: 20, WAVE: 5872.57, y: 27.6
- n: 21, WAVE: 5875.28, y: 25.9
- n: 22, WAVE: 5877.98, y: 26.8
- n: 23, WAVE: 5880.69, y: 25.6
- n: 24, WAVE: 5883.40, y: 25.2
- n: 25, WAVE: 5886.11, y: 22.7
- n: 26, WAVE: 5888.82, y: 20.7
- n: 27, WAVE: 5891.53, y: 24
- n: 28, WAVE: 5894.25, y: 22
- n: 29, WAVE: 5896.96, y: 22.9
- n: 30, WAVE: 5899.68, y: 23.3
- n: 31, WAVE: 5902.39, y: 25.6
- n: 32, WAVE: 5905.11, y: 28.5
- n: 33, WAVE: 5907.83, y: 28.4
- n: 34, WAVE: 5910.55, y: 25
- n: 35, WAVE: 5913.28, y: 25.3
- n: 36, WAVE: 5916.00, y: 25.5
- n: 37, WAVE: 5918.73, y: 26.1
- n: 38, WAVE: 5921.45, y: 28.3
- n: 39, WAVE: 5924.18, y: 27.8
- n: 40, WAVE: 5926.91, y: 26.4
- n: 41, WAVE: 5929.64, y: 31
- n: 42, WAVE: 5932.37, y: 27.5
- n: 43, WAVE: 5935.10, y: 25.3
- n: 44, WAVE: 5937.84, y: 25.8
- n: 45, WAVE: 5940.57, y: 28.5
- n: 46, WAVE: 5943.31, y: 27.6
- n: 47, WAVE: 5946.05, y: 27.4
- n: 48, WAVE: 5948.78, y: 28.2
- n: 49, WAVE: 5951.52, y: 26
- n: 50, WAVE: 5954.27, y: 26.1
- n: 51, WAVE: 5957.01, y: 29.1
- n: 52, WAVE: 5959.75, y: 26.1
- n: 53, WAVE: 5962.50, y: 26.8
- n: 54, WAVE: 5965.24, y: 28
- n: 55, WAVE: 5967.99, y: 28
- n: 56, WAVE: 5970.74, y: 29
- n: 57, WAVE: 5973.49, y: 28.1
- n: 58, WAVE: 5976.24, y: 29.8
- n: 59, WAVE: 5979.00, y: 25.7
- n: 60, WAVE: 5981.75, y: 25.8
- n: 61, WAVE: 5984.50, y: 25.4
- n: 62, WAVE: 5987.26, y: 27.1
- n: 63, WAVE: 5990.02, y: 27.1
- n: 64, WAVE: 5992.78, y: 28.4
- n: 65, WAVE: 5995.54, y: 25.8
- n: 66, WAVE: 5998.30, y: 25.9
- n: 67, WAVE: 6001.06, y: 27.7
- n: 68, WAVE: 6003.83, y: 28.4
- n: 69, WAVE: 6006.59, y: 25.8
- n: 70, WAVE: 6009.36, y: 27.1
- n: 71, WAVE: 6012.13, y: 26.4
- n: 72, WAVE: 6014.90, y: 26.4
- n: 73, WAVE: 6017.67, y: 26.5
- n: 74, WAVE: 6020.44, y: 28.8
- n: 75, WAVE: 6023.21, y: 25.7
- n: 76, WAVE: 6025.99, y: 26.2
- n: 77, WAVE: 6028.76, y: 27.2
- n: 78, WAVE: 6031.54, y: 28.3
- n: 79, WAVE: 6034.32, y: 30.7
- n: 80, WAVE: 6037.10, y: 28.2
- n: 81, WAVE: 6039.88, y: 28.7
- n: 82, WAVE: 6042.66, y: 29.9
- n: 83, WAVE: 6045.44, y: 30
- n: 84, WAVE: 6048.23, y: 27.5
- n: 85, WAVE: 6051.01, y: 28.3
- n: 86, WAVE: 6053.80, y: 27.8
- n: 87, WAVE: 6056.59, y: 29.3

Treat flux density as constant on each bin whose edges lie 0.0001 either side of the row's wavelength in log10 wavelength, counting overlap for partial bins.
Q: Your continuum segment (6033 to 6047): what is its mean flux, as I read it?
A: 29.5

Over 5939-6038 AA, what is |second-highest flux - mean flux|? 2.5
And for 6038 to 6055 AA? 1.2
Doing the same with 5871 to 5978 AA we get 3.3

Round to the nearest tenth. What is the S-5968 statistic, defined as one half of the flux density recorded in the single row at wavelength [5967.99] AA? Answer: 14.0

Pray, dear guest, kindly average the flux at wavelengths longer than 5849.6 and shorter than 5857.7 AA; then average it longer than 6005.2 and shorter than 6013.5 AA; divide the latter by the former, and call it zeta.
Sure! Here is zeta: 0.98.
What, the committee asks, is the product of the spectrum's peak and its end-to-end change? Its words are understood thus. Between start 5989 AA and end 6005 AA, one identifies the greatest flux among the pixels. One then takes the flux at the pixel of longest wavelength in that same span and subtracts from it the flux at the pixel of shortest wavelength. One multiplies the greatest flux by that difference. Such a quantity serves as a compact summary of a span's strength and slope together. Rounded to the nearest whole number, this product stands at 37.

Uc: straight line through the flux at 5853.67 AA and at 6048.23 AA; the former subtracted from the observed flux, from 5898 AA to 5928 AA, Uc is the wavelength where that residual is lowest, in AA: 5899.68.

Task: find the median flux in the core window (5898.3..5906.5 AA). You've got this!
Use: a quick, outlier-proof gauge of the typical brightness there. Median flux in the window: 25.6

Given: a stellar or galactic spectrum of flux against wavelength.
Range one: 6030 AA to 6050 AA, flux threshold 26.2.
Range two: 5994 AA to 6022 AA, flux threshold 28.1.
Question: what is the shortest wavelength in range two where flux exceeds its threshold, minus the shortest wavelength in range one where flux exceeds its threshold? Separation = -27.7 AA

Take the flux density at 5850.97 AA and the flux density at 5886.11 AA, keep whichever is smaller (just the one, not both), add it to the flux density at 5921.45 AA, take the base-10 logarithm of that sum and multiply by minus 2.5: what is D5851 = -4.27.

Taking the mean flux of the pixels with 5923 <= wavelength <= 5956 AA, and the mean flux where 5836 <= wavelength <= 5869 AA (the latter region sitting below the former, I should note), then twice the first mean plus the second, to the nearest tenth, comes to 82.5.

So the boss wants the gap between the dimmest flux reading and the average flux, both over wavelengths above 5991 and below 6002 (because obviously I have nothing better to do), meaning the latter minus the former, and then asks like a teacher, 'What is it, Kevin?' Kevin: 1.1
